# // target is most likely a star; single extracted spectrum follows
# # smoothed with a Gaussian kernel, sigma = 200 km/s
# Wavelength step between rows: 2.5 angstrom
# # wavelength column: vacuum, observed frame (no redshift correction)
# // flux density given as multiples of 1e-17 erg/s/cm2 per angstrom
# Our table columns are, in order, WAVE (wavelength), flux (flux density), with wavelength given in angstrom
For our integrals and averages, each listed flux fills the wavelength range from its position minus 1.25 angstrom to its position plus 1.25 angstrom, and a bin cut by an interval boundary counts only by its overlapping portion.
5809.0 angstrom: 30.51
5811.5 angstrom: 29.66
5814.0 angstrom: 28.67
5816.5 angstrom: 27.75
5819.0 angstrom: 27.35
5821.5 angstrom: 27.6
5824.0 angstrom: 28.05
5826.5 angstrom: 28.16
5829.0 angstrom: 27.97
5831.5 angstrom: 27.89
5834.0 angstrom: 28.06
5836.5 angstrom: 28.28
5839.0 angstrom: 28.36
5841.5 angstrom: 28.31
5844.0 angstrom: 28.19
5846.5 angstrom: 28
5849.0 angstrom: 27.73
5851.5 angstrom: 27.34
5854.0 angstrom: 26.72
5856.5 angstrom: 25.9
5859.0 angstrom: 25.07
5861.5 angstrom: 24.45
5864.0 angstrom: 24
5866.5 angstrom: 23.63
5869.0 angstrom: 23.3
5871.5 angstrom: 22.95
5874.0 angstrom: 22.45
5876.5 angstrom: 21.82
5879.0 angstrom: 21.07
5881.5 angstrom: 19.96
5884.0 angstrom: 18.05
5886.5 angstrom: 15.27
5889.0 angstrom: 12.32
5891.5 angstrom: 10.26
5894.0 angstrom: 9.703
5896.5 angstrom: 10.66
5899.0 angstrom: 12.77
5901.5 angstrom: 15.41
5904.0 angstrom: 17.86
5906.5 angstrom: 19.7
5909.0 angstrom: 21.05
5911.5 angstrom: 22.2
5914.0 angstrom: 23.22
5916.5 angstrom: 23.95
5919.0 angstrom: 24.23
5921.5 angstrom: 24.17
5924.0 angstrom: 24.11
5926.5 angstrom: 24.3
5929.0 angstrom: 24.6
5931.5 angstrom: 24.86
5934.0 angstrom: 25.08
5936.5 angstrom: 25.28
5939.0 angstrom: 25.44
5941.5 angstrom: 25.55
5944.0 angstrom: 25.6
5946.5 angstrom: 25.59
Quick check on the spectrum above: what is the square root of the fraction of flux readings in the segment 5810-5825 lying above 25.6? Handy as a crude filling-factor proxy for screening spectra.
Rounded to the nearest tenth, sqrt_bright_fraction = 1.0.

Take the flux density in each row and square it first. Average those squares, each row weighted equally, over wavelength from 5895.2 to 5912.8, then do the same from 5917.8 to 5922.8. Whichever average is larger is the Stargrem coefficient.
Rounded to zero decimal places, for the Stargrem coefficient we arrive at 586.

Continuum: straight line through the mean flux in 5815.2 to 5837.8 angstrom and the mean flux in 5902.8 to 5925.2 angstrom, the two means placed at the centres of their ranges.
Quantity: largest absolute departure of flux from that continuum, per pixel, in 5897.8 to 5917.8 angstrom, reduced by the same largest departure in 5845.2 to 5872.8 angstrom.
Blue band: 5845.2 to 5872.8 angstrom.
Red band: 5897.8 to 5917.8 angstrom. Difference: 8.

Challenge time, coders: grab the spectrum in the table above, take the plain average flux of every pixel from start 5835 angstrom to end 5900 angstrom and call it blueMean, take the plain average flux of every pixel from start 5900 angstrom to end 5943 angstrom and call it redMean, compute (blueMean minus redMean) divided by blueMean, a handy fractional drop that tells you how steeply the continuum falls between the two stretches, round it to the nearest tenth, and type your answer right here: -0.1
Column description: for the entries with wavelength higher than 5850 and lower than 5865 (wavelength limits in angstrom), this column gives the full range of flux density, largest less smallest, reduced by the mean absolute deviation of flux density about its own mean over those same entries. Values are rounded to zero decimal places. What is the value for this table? 2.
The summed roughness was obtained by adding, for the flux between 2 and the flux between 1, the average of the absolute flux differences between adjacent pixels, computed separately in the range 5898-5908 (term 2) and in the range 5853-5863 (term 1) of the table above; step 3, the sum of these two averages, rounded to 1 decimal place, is 3.1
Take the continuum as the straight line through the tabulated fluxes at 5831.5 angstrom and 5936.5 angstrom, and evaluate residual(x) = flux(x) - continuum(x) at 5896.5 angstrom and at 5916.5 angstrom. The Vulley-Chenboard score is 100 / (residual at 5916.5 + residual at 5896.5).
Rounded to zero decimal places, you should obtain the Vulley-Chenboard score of -6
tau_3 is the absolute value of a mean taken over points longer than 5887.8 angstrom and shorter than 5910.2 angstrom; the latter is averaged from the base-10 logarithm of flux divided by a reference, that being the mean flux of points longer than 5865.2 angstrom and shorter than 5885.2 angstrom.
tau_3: 0.19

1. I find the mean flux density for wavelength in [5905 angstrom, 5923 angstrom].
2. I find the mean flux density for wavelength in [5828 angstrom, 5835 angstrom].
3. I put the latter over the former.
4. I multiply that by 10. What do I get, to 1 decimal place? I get 12.4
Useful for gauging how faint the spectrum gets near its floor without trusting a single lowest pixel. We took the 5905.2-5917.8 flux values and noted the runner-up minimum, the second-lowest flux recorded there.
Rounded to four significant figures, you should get 21.05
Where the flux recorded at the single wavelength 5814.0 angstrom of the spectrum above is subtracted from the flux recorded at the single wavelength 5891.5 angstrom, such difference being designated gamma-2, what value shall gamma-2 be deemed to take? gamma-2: -18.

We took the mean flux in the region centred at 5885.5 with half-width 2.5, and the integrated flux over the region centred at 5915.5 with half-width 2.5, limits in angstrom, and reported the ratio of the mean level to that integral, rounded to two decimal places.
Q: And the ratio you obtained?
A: 0.14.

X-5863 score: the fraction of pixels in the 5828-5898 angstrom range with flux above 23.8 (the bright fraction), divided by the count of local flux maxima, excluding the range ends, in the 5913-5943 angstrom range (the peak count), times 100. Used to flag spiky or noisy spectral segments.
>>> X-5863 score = 54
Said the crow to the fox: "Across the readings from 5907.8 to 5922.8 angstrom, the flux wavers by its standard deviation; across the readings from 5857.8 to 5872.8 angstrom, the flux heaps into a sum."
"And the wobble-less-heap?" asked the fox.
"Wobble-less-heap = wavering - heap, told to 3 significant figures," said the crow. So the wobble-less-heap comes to -142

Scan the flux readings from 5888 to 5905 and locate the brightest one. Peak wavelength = 5904.0 angstrom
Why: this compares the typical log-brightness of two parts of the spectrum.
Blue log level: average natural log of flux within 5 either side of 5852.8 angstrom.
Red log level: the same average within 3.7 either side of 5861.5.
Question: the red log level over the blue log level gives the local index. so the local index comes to 0.97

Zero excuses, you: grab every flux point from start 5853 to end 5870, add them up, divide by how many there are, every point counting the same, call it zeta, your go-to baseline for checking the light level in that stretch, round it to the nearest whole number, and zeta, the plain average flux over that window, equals 25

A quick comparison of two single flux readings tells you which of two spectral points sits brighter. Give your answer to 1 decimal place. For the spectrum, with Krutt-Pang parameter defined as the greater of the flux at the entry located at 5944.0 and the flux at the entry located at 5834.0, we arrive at 28.1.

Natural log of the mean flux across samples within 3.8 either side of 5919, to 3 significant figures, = 3.18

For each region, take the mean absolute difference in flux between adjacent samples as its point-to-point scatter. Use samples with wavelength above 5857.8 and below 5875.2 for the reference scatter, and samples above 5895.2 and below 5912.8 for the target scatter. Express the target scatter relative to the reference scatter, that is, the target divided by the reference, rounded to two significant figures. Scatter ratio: 4.4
